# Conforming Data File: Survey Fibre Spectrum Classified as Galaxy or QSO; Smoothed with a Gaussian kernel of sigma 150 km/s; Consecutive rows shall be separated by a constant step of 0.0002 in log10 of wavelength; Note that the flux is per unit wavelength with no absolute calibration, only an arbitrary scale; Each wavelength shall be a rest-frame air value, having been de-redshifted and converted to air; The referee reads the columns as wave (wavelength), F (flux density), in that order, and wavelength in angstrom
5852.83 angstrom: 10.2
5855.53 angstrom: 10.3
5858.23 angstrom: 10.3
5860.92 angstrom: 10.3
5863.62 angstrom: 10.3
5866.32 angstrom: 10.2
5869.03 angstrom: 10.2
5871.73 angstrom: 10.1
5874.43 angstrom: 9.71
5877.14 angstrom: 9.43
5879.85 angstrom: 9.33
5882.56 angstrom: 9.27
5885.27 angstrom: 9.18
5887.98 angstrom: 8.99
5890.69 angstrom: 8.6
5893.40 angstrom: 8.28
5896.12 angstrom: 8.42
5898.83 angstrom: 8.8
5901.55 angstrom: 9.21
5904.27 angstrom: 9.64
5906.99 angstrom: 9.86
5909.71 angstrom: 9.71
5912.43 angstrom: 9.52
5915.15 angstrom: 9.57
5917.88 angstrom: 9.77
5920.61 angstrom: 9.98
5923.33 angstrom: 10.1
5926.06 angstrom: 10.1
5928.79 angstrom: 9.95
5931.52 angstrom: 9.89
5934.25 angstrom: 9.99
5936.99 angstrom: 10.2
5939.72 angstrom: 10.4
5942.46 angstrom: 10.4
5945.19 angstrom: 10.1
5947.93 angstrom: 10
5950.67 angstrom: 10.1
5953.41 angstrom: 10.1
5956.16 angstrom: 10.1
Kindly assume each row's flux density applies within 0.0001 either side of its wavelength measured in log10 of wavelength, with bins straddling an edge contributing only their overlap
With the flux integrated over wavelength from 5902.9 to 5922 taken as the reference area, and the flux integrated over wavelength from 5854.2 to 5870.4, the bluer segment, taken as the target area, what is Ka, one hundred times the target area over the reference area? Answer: 90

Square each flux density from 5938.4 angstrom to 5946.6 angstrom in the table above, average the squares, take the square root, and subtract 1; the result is 9.3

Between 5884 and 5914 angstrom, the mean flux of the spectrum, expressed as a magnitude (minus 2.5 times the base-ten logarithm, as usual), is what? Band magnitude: -2.40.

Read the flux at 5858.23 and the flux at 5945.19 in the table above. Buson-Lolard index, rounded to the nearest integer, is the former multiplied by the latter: 104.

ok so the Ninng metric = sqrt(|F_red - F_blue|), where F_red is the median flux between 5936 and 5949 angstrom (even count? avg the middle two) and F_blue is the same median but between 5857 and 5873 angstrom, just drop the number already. 0.22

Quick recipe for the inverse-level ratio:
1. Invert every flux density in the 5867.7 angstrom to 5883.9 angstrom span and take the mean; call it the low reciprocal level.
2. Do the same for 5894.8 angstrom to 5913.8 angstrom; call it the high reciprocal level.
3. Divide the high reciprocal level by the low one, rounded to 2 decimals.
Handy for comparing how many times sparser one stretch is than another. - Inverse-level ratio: 1.04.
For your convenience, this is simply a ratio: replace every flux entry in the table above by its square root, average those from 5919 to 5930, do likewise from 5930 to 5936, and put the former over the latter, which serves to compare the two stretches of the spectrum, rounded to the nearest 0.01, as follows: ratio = 1.00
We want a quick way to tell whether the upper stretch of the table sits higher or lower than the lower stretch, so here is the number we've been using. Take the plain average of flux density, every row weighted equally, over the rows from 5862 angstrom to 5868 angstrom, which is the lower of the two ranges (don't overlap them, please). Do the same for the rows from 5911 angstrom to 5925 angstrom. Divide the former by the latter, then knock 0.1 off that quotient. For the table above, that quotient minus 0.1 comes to 0.95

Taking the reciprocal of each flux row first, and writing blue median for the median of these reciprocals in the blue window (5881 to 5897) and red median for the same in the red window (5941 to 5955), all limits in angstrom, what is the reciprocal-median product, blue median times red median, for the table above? 0.0113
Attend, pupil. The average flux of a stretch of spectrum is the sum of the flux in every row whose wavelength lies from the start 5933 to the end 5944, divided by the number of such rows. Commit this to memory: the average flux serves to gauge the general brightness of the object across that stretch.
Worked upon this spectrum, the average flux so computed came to 10.2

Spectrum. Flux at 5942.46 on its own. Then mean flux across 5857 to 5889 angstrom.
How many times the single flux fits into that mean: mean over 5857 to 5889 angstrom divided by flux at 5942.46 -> 0.94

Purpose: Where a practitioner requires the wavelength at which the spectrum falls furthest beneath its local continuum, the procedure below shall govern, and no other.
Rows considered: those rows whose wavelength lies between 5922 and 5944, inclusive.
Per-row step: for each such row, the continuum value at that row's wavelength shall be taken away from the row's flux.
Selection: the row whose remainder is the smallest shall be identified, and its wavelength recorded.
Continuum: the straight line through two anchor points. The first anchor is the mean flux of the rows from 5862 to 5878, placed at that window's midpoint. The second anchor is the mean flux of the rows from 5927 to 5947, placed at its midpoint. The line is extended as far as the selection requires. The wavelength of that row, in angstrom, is 5931.52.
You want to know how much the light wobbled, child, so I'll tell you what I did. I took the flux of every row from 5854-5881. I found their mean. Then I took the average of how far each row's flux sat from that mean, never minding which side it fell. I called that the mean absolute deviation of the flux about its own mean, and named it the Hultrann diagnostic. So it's 0.32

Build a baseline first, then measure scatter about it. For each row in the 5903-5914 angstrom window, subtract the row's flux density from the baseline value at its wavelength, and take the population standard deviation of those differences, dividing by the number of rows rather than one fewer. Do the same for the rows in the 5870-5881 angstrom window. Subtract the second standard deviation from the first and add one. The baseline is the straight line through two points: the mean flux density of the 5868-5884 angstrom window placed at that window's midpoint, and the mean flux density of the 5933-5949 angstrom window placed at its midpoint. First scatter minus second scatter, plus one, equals 0.81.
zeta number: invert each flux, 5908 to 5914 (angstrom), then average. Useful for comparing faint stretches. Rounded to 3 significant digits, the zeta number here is 0.104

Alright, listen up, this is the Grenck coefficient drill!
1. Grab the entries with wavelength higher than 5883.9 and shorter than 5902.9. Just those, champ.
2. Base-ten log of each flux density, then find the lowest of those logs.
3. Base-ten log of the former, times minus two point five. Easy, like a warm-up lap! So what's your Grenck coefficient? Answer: 0.09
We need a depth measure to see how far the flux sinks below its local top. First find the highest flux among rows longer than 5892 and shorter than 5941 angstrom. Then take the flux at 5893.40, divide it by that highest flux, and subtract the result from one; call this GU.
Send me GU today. 0.20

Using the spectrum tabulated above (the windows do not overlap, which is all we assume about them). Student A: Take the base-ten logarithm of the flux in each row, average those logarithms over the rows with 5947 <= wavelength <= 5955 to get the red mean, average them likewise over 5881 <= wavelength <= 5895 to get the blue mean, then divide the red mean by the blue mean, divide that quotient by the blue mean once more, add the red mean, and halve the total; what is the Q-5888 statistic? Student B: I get 1.06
